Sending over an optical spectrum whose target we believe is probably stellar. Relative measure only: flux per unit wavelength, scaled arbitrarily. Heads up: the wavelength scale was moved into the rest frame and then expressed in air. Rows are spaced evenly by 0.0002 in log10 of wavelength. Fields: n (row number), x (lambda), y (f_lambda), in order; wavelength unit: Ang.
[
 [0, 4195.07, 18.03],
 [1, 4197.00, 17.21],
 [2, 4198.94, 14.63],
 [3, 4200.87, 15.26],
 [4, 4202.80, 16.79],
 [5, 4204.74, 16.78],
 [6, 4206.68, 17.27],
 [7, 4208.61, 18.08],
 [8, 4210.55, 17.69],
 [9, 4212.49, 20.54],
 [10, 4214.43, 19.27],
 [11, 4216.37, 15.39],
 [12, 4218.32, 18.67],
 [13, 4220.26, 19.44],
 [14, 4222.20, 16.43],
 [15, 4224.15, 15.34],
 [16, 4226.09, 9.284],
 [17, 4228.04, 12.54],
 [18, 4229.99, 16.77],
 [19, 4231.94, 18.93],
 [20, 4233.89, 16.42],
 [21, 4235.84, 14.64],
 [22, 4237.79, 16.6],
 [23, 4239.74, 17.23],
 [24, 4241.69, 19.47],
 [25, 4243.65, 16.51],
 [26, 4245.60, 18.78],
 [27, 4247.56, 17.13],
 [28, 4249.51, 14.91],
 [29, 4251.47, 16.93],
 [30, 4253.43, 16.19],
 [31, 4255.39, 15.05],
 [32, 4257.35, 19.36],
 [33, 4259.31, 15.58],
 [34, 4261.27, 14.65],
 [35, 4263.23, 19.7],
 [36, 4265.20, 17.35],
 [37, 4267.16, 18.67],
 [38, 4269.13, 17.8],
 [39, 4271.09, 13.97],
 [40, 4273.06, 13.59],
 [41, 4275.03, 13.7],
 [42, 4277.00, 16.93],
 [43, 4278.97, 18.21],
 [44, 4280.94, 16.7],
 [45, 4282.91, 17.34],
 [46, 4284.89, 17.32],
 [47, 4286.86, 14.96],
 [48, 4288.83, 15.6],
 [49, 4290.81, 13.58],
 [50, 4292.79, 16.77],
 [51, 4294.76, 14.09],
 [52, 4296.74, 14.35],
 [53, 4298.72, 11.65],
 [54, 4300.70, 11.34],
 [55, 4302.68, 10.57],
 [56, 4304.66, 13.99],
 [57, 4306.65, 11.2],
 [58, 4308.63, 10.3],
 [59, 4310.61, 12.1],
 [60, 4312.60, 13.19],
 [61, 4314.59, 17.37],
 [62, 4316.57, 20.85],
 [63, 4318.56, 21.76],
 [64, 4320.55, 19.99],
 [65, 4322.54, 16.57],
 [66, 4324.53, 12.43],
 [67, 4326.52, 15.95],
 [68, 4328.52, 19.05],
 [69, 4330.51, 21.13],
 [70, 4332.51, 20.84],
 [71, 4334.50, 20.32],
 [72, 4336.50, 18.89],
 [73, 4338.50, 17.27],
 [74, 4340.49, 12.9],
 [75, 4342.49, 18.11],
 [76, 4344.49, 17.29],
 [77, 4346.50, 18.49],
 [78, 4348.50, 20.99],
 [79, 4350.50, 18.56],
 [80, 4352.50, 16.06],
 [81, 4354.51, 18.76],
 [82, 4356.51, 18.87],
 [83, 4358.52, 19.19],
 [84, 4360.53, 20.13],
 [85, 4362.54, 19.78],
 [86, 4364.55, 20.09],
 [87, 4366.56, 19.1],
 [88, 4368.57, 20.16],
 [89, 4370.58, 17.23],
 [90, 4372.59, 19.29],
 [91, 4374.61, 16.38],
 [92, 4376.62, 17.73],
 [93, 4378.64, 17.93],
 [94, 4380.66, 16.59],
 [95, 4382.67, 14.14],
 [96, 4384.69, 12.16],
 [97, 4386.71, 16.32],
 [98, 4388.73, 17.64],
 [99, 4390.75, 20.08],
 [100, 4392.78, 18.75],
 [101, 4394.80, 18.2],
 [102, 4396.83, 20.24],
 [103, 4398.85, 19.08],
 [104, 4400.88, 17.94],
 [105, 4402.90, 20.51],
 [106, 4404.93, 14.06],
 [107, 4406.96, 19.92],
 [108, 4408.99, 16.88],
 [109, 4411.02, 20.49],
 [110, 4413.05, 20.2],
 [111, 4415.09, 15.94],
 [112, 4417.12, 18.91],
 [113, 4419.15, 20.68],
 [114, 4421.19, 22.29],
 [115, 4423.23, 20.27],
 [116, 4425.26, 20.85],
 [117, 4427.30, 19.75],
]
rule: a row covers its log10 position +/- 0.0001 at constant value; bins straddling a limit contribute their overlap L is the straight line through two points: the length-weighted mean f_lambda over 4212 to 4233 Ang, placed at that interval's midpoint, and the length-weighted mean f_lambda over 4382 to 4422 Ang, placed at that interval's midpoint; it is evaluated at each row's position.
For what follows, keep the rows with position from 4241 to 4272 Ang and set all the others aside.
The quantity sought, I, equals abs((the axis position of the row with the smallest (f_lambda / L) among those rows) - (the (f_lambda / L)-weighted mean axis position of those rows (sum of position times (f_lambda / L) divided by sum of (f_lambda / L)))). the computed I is 14.9 Ang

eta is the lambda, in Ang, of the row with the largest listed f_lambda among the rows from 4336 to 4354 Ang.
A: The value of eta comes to 4348.50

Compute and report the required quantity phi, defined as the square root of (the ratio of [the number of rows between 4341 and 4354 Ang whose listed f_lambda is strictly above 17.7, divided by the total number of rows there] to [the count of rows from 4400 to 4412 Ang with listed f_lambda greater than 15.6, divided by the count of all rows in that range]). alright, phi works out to 0.89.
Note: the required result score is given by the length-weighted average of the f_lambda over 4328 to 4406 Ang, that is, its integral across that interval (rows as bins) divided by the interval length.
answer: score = 18.2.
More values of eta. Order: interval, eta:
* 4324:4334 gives 4330.51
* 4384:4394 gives 4390.75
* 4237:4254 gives 4241.69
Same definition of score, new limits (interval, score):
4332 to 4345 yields 17.9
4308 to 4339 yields 17.5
